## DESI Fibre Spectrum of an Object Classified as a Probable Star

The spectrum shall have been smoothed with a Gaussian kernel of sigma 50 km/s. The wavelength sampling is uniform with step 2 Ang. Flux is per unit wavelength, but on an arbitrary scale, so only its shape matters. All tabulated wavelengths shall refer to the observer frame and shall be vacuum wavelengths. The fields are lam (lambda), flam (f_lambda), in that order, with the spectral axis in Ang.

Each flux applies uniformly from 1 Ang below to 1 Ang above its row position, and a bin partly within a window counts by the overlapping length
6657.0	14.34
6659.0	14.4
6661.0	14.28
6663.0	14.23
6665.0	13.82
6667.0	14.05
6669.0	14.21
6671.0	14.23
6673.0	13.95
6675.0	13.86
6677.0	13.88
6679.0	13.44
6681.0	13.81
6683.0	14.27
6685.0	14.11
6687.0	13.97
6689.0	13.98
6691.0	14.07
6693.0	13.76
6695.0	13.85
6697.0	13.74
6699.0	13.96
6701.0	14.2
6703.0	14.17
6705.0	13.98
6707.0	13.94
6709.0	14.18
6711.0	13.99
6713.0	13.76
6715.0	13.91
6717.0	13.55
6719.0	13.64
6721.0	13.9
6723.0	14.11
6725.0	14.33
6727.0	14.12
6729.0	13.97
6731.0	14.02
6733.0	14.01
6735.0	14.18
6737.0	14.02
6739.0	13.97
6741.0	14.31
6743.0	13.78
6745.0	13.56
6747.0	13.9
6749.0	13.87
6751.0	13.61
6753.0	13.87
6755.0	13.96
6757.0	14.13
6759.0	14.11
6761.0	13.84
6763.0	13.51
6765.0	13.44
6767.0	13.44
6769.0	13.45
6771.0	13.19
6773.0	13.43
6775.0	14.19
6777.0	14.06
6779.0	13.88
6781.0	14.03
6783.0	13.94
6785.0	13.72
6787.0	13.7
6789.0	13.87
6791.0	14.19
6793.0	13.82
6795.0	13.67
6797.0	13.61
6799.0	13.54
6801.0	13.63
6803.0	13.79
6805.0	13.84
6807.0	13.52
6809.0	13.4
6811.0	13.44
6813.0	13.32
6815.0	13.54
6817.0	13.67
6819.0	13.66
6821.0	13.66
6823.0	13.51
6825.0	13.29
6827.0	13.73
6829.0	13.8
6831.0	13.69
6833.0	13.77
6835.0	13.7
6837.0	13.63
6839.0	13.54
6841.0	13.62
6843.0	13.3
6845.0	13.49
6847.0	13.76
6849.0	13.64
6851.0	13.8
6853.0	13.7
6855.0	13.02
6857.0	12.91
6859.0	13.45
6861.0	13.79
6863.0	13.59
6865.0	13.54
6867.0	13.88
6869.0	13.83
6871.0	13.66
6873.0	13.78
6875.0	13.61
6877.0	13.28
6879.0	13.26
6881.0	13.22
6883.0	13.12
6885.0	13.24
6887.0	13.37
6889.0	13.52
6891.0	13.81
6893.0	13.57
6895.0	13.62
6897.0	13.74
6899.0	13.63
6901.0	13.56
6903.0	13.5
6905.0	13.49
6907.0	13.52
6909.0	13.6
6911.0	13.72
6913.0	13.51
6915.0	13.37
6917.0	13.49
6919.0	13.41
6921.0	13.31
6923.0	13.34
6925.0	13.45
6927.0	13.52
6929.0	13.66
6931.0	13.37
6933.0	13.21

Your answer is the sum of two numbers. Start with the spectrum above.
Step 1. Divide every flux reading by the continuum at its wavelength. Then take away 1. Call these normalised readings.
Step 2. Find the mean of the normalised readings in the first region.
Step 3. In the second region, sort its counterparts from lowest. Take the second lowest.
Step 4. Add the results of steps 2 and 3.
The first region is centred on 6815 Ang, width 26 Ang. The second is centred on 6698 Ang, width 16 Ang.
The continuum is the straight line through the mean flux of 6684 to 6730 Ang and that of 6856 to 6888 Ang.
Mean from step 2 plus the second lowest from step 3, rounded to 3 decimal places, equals -0.023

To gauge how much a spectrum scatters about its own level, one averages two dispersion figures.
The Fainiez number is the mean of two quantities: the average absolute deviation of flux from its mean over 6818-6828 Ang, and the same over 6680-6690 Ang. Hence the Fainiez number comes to 0.133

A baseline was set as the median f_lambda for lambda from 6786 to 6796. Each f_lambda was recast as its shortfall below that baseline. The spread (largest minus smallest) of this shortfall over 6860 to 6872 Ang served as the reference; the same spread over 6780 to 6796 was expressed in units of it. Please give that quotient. 1.5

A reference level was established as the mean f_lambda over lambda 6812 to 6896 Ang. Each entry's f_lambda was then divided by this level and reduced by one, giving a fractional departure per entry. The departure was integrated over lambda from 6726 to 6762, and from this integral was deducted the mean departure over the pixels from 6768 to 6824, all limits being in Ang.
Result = 1.1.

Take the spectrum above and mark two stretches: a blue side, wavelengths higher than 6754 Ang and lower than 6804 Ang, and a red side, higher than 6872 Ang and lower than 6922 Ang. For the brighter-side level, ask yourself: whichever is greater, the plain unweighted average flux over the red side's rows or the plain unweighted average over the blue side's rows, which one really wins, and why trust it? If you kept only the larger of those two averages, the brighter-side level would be 13.77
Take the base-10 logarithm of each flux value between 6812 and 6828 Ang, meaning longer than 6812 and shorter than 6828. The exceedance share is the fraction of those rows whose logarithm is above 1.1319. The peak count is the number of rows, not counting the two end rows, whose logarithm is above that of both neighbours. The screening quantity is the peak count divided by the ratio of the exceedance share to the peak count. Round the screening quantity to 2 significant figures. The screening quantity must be 2.0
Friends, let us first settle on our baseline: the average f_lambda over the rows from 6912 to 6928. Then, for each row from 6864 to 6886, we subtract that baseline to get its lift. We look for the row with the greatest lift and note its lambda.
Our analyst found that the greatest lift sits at 6867.0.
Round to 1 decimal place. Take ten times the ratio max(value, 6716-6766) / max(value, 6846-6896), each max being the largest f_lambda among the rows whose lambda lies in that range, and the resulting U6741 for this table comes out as 10.3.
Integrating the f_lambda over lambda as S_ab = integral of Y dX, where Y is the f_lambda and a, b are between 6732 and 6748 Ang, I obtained 223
